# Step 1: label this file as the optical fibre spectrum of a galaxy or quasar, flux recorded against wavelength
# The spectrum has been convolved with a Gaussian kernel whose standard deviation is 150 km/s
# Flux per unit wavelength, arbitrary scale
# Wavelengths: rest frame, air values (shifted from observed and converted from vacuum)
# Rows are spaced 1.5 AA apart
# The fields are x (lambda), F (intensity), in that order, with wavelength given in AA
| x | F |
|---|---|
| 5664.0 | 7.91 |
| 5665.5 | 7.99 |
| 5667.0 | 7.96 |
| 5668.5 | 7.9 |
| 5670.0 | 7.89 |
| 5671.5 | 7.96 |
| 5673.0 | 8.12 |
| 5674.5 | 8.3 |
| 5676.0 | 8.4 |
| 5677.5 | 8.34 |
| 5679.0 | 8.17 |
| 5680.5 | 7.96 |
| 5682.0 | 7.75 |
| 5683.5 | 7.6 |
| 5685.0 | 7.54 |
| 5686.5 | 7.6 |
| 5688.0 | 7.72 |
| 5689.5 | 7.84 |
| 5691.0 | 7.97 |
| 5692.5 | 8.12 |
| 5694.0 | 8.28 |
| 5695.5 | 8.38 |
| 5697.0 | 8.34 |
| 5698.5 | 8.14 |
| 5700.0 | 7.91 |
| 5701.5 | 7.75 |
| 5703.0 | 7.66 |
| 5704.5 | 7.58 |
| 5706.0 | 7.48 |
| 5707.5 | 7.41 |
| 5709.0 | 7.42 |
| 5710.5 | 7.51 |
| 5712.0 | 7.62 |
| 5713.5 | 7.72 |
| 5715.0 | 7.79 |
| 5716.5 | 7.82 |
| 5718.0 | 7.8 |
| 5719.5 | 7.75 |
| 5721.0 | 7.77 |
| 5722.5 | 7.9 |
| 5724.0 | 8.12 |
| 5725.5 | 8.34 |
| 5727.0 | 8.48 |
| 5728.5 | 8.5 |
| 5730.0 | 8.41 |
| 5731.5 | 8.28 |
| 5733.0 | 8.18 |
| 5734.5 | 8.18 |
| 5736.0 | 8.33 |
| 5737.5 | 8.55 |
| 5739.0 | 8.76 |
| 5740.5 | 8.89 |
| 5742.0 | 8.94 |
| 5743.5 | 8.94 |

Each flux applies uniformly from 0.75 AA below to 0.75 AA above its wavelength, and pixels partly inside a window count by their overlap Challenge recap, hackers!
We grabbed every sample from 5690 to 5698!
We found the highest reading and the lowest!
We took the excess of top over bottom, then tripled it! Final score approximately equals 1.2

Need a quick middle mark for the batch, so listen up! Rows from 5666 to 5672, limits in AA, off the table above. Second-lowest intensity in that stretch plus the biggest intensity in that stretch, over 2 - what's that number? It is 7.93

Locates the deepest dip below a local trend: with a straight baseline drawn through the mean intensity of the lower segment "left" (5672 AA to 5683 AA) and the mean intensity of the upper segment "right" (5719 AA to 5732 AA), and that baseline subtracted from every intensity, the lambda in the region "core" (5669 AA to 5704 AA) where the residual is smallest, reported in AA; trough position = 5685.0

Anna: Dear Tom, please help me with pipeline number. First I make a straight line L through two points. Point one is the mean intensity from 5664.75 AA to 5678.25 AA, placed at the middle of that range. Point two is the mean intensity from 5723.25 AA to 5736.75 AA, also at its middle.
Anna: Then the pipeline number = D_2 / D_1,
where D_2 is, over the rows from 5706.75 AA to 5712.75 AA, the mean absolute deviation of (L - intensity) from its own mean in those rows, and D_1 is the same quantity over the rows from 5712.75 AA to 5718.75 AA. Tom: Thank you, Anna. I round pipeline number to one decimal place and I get 2.6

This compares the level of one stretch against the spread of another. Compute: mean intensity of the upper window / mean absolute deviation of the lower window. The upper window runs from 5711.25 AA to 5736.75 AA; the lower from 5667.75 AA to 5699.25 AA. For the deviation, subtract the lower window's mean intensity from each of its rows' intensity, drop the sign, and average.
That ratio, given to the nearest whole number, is 35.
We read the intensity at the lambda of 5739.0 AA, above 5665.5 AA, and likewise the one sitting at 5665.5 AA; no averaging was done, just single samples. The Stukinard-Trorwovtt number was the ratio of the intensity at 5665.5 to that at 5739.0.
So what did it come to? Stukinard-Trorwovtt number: 0.91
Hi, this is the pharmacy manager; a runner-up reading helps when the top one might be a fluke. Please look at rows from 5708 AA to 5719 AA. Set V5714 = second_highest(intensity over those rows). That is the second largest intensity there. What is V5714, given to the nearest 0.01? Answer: 7.80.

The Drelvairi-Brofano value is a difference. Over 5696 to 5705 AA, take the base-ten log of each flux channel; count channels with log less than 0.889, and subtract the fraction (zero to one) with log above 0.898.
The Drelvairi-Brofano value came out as 1.5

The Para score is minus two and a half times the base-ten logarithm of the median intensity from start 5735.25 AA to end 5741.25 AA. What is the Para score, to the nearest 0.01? -2.34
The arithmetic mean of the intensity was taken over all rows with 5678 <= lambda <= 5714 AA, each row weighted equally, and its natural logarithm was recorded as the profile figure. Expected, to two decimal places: 2.06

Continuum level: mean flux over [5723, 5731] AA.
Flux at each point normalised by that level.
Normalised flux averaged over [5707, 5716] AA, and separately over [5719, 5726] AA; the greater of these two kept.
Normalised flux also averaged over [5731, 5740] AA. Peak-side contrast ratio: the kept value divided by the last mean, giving 0.95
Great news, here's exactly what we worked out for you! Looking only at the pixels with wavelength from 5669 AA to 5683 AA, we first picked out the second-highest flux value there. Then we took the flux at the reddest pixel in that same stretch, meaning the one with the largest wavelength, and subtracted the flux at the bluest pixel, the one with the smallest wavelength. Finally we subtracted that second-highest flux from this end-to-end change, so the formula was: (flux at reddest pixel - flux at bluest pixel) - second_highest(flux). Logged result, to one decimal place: -8.5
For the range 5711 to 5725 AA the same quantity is -7.4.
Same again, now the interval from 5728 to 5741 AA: -8.4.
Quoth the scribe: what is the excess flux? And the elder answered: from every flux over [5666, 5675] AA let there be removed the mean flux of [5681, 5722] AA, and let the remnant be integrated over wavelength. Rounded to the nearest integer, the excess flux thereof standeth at 2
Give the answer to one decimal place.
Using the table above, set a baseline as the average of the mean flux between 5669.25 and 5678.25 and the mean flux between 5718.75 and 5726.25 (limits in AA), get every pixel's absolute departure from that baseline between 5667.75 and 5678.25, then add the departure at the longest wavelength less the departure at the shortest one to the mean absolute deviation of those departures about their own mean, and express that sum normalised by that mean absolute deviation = 2.3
